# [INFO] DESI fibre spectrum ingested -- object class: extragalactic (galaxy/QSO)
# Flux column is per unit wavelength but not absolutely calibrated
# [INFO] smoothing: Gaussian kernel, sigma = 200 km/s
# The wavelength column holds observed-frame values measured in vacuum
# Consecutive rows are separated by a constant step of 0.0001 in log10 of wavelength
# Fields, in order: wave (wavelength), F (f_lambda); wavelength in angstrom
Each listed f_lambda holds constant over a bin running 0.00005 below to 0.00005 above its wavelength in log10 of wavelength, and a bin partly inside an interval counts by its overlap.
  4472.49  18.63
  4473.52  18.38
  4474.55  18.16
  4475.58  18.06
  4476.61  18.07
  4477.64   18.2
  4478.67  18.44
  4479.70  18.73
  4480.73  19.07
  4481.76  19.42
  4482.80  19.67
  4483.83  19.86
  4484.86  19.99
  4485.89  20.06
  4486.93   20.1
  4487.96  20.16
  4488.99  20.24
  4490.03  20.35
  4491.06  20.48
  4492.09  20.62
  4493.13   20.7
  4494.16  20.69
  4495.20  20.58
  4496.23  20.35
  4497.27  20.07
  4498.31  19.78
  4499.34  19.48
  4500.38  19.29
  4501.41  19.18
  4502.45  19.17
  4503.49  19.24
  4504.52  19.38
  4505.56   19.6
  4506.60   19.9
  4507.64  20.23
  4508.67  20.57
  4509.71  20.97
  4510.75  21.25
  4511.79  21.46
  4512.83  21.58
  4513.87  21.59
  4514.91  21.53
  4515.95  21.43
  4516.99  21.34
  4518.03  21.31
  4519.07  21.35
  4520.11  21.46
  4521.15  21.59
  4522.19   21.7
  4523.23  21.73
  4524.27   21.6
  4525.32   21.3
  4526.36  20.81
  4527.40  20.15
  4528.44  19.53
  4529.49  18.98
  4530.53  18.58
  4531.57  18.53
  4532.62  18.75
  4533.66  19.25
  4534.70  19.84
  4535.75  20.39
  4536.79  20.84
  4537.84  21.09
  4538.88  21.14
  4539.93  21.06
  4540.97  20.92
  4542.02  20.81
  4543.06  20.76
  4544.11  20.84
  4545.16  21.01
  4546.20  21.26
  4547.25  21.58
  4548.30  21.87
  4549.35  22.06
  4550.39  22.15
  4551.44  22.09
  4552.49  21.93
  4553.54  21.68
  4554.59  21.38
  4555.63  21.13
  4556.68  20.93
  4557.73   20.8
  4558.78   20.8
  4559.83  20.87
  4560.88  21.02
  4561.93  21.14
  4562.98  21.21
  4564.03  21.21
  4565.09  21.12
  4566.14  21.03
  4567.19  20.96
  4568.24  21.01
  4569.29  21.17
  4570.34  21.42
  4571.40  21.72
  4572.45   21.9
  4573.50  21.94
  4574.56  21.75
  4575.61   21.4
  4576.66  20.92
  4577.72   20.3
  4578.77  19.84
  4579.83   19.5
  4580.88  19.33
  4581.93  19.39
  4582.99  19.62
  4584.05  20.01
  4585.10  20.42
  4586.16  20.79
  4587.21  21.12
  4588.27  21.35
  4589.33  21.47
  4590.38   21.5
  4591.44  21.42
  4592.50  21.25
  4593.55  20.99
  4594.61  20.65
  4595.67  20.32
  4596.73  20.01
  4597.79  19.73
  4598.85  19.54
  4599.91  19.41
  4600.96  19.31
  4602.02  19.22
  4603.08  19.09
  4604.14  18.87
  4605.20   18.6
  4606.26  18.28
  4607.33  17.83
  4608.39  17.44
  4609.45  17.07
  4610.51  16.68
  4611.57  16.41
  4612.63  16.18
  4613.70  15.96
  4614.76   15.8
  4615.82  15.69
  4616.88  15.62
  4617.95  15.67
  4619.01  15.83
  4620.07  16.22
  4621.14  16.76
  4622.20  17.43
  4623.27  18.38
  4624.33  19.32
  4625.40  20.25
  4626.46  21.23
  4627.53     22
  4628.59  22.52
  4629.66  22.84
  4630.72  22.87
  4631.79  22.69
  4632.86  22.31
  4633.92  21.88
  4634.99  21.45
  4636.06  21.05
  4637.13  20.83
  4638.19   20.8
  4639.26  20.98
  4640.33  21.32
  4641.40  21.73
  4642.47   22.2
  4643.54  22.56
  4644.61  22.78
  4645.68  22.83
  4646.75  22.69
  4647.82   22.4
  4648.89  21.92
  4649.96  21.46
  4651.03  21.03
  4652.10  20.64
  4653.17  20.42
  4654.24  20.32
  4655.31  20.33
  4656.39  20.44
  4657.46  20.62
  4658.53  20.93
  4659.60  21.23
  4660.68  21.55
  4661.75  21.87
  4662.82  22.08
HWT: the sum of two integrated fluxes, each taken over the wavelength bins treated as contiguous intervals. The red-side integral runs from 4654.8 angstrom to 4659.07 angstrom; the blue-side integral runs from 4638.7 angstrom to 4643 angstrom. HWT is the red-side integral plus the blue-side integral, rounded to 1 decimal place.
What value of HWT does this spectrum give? 180.4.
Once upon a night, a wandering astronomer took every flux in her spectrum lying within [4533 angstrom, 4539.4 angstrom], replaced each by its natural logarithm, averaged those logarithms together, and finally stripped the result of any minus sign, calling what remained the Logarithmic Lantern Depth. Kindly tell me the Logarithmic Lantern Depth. 3.02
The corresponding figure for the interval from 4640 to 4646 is 3.10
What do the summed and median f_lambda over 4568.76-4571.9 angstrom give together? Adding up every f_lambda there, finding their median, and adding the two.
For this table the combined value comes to 85.7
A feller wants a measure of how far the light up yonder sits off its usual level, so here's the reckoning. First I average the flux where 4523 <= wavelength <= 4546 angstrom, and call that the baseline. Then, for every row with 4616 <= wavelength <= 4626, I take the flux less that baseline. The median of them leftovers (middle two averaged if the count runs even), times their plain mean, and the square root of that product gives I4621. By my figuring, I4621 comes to 3.3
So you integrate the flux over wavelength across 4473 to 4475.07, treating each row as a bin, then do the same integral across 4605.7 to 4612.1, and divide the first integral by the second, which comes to 0.34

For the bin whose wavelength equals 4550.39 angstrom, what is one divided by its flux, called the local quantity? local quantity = 0.0451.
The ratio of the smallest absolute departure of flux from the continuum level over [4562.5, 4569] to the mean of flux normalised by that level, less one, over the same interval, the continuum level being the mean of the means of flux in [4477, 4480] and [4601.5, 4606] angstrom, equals 18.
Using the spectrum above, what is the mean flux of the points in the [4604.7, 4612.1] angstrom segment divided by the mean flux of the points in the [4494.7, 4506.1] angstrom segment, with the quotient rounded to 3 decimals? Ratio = 0.889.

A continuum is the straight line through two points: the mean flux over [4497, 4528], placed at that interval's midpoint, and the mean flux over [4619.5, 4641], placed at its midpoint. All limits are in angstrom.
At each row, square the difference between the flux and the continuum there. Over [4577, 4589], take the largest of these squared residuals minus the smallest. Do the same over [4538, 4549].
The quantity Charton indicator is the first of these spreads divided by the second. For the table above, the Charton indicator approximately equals 1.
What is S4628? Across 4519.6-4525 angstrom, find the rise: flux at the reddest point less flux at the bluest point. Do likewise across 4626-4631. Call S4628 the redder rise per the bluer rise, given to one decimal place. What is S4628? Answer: 11.7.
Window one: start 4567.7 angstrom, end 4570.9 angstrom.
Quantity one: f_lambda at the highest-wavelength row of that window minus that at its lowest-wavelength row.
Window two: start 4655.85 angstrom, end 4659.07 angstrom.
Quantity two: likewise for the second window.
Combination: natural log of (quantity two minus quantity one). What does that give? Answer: -2.53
